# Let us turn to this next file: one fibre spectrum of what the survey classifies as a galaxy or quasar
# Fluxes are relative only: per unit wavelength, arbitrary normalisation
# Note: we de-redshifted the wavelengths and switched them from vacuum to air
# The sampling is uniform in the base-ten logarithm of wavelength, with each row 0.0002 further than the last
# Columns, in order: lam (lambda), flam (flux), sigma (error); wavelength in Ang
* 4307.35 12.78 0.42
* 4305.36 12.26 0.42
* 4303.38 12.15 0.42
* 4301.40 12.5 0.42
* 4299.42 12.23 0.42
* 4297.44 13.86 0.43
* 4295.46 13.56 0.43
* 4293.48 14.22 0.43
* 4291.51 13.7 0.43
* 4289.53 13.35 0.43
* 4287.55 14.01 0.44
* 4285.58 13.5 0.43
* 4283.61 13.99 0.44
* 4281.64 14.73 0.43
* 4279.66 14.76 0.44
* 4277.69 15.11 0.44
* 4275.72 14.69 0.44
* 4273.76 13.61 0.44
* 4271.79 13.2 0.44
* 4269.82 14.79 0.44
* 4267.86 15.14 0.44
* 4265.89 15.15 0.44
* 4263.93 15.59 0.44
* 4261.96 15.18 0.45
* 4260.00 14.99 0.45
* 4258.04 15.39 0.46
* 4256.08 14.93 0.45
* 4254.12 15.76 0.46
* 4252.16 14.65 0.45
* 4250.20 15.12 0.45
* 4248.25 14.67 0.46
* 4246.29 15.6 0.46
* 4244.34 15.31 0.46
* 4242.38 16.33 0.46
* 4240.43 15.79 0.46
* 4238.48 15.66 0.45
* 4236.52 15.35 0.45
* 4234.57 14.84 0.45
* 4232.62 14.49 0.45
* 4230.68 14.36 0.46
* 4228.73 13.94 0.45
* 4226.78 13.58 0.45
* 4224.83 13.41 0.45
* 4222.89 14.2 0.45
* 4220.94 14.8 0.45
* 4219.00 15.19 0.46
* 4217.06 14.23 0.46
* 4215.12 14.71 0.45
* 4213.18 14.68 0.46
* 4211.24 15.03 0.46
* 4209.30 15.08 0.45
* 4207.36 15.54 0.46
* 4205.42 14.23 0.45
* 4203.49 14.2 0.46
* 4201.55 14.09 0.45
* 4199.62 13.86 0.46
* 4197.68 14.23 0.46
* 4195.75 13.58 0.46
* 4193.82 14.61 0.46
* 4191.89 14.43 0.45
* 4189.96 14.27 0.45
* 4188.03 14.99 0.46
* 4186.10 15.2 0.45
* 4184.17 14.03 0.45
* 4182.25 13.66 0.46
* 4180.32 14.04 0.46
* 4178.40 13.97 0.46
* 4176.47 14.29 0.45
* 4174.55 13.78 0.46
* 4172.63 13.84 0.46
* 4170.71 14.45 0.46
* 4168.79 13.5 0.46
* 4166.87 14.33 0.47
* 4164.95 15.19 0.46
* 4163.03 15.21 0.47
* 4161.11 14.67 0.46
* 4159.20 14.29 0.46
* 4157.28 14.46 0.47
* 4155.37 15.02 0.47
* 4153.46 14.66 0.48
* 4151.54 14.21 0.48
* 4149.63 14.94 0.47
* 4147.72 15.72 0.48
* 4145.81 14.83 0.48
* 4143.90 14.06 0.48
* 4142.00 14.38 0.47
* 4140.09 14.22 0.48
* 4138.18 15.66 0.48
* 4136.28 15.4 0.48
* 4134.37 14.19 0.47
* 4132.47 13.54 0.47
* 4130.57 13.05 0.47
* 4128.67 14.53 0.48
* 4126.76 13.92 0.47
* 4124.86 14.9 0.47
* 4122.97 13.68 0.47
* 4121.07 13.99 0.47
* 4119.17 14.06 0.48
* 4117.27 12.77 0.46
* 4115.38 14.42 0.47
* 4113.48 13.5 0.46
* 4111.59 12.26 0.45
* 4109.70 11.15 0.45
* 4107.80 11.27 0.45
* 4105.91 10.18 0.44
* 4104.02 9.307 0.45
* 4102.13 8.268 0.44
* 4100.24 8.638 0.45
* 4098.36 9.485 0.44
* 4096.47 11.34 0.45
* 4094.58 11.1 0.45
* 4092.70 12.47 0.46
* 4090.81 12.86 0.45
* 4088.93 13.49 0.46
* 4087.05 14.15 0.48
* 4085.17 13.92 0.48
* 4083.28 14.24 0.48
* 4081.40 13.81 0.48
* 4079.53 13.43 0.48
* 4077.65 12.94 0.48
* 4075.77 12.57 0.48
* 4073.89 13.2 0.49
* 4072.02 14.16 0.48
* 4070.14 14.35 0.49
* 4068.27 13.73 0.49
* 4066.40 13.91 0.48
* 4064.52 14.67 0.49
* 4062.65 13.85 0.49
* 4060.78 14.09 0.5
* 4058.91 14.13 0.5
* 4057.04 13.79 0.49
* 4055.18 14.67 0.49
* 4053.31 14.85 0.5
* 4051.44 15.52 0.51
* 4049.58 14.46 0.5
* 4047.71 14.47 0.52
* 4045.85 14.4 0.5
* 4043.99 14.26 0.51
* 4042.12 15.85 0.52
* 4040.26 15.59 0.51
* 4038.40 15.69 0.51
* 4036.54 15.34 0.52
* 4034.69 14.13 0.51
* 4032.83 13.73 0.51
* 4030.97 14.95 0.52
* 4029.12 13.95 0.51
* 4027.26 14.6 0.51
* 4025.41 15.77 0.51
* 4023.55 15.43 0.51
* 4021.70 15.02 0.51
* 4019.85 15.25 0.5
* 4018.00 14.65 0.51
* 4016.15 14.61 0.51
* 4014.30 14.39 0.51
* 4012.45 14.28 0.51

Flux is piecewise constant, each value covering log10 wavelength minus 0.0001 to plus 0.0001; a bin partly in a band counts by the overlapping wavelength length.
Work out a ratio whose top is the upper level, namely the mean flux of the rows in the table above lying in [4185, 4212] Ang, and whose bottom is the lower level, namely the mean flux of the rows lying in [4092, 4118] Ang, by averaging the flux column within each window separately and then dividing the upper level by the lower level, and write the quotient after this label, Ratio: 1.30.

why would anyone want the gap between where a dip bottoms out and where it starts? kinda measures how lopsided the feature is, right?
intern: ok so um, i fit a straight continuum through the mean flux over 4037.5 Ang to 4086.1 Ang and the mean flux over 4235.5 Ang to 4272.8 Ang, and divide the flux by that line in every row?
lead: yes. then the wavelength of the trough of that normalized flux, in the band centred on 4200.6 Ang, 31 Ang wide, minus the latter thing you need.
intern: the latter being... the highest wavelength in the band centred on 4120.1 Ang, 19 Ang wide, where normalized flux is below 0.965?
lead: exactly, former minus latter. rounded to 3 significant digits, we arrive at 69.0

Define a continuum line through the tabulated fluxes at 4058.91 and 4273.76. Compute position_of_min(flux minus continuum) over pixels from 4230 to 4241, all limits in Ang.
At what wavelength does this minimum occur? 4230.68 Ang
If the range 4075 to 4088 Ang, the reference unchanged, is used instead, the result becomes 4075.77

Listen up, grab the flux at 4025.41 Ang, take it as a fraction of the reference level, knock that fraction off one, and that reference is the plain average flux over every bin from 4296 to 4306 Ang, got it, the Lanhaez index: -0.25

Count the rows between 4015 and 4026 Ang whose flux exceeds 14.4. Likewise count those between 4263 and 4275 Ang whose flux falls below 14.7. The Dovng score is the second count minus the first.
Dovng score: -4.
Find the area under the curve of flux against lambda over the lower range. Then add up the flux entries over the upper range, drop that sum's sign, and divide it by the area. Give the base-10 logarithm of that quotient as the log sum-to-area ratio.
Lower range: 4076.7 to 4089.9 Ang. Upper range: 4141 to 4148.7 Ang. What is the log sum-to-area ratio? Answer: -0.49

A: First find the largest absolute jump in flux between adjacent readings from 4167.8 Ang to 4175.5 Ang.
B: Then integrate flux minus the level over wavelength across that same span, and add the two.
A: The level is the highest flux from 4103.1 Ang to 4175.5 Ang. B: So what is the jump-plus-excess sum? -13.1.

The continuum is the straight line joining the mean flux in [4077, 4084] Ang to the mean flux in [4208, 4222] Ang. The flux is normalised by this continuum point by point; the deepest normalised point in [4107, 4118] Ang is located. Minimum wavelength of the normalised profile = 4109.70 Ang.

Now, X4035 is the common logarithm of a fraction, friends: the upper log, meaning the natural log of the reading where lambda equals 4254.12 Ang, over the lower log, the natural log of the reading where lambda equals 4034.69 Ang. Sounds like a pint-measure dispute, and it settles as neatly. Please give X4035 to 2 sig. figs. 0.018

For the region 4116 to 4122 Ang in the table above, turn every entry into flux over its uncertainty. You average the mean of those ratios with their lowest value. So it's 28.4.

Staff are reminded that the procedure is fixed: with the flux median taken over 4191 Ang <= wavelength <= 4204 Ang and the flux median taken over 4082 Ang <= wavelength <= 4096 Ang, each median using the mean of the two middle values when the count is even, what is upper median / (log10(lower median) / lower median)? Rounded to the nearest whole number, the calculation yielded 170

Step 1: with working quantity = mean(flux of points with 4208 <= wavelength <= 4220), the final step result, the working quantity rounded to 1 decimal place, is 14.8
